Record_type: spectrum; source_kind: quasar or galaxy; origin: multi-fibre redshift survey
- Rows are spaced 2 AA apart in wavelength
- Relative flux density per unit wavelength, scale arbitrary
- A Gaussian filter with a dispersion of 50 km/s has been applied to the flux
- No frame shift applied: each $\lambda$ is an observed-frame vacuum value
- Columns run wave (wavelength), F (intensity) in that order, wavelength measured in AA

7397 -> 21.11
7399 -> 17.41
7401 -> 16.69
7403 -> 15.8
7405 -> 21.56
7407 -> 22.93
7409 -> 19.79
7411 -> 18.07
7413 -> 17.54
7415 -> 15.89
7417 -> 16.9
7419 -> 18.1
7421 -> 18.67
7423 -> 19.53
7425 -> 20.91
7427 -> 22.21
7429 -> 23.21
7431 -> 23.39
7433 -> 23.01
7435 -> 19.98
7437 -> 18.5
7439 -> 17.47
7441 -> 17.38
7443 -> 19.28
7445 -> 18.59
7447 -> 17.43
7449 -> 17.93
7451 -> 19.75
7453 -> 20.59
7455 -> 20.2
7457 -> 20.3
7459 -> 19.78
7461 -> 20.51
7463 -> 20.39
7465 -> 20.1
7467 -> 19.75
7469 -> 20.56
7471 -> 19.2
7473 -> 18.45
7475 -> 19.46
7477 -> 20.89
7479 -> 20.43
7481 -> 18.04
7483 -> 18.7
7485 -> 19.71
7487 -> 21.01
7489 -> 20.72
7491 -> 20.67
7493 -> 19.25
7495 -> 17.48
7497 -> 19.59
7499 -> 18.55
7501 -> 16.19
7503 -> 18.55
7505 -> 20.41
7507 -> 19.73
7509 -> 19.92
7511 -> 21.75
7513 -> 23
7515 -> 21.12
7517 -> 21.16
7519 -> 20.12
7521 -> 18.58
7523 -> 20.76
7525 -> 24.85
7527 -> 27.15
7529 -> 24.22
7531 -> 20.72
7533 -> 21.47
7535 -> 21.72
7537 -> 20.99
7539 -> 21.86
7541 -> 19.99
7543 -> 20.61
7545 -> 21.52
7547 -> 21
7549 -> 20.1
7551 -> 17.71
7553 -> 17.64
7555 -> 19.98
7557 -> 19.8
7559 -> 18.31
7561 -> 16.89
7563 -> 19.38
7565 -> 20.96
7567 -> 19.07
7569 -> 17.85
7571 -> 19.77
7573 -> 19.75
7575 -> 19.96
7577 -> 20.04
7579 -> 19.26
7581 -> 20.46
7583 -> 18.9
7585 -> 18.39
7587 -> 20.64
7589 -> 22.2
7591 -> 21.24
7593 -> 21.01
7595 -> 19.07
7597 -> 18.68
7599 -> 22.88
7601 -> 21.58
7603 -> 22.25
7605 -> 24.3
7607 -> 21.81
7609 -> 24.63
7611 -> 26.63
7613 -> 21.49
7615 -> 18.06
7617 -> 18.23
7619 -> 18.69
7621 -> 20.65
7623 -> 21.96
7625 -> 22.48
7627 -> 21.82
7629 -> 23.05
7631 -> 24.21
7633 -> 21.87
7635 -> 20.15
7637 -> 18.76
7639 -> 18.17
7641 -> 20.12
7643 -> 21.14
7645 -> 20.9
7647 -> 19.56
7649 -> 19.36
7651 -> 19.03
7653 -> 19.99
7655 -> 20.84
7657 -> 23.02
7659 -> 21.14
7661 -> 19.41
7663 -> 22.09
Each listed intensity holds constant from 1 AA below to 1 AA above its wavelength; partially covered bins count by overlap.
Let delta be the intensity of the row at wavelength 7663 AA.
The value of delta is 22.09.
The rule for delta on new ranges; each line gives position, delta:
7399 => 17.41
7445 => 18.59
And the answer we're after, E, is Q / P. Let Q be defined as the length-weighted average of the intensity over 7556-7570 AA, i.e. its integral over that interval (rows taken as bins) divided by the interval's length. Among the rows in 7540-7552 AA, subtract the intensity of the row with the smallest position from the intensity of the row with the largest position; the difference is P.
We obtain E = -8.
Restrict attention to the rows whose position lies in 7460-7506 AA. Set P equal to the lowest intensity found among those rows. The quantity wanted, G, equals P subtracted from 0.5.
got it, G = -15.7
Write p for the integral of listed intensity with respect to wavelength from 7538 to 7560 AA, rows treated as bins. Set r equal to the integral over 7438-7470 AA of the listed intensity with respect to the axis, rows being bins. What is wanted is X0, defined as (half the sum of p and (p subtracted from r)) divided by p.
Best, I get 0.7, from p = 437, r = 620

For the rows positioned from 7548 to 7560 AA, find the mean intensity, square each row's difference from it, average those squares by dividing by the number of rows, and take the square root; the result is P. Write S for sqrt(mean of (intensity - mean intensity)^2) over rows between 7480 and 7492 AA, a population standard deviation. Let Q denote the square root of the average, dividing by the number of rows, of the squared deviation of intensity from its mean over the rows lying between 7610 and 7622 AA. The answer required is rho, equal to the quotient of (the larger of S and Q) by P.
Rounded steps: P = 1.1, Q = 2.97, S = 1.11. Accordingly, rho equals 2.8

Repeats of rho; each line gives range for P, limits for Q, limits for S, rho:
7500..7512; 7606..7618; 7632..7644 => 1.8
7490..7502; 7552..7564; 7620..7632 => 0.8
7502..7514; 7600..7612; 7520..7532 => 2.0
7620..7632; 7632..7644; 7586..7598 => 1.2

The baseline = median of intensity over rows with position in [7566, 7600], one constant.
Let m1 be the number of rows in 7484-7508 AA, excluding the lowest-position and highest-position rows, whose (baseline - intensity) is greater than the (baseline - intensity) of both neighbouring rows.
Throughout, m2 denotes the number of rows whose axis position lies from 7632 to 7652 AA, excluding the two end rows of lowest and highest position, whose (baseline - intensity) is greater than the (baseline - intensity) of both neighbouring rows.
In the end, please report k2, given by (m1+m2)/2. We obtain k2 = 1.5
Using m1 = 2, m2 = 1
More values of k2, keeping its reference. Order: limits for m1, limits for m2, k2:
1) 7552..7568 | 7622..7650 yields 1.5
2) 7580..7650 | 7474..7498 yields 4.5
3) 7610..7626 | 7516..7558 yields 3.0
